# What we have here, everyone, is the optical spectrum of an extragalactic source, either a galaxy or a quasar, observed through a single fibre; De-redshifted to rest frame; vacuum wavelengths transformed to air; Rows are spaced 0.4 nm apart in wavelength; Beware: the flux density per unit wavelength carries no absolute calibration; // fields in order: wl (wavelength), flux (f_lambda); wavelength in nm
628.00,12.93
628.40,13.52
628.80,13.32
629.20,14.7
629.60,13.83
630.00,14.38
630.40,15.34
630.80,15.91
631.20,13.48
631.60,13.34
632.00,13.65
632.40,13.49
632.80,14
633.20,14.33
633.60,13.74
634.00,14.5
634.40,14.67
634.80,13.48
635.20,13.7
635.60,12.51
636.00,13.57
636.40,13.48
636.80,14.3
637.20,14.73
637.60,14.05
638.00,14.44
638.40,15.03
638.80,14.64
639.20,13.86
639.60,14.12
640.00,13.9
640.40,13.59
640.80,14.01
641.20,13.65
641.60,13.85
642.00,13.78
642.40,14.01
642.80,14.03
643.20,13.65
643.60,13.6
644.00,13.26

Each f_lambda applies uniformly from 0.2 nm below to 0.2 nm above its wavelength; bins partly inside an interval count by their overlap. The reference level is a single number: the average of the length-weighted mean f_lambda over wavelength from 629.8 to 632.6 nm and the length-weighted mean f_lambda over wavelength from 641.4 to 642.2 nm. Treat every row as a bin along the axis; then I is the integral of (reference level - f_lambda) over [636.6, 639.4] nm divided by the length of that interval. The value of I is -0.41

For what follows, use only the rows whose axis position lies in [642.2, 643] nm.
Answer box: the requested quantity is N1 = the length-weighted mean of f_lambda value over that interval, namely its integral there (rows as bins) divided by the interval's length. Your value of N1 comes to 14.02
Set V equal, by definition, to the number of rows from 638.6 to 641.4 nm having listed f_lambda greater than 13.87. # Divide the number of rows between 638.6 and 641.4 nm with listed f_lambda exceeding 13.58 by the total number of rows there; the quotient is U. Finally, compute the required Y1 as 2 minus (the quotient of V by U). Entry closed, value -2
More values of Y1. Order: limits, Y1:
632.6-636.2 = -4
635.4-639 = -7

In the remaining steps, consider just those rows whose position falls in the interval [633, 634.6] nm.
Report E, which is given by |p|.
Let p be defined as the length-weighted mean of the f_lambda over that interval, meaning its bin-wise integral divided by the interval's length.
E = 14.3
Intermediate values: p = 14.3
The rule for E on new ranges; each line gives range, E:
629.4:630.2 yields 14.1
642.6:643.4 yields 13.8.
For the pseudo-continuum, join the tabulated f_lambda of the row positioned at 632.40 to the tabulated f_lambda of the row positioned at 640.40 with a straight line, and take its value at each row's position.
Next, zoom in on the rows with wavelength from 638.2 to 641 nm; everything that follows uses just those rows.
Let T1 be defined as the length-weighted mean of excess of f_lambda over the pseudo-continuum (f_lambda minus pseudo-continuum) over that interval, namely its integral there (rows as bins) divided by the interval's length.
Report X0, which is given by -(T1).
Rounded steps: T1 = 0.58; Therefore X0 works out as -0.58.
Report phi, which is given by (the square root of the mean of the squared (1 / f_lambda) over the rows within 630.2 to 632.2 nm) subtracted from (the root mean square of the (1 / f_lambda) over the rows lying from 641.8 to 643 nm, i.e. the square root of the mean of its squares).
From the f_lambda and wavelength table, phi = 0.001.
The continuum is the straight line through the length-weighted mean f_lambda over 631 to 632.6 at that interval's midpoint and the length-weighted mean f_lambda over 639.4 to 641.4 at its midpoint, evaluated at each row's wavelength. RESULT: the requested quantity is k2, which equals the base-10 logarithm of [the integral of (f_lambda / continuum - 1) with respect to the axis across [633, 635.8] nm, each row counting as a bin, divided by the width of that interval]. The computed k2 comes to -1.7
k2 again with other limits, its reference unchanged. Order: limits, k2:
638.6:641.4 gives -2.0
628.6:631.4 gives -1.1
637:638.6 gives -1.2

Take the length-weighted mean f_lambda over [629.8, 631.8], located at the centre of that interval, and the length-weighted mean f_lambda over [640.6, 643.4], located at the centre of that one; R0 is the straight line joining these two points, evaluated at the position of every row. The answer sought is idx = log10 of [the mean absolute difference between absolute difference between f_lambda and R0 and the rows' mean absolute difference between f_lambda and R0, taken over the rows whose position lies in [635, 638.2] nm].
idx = -0.50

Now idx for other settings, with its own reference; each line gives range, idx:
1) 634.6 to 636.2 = -0.40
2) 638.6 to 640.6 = -0.76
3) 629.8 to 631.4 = -0.45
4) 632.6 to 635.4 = -0.71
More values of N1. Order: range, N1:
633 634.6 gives 14.31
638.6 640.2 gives 14.13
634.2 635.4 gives 13.95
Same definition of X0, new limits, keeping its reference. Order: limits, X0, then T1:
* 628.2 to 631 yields -0.97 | 0.97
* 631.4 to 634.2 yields -0.37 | 0.37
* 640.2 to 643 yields -0.24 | 0.24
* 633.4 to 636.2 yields -0.22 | 0.22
